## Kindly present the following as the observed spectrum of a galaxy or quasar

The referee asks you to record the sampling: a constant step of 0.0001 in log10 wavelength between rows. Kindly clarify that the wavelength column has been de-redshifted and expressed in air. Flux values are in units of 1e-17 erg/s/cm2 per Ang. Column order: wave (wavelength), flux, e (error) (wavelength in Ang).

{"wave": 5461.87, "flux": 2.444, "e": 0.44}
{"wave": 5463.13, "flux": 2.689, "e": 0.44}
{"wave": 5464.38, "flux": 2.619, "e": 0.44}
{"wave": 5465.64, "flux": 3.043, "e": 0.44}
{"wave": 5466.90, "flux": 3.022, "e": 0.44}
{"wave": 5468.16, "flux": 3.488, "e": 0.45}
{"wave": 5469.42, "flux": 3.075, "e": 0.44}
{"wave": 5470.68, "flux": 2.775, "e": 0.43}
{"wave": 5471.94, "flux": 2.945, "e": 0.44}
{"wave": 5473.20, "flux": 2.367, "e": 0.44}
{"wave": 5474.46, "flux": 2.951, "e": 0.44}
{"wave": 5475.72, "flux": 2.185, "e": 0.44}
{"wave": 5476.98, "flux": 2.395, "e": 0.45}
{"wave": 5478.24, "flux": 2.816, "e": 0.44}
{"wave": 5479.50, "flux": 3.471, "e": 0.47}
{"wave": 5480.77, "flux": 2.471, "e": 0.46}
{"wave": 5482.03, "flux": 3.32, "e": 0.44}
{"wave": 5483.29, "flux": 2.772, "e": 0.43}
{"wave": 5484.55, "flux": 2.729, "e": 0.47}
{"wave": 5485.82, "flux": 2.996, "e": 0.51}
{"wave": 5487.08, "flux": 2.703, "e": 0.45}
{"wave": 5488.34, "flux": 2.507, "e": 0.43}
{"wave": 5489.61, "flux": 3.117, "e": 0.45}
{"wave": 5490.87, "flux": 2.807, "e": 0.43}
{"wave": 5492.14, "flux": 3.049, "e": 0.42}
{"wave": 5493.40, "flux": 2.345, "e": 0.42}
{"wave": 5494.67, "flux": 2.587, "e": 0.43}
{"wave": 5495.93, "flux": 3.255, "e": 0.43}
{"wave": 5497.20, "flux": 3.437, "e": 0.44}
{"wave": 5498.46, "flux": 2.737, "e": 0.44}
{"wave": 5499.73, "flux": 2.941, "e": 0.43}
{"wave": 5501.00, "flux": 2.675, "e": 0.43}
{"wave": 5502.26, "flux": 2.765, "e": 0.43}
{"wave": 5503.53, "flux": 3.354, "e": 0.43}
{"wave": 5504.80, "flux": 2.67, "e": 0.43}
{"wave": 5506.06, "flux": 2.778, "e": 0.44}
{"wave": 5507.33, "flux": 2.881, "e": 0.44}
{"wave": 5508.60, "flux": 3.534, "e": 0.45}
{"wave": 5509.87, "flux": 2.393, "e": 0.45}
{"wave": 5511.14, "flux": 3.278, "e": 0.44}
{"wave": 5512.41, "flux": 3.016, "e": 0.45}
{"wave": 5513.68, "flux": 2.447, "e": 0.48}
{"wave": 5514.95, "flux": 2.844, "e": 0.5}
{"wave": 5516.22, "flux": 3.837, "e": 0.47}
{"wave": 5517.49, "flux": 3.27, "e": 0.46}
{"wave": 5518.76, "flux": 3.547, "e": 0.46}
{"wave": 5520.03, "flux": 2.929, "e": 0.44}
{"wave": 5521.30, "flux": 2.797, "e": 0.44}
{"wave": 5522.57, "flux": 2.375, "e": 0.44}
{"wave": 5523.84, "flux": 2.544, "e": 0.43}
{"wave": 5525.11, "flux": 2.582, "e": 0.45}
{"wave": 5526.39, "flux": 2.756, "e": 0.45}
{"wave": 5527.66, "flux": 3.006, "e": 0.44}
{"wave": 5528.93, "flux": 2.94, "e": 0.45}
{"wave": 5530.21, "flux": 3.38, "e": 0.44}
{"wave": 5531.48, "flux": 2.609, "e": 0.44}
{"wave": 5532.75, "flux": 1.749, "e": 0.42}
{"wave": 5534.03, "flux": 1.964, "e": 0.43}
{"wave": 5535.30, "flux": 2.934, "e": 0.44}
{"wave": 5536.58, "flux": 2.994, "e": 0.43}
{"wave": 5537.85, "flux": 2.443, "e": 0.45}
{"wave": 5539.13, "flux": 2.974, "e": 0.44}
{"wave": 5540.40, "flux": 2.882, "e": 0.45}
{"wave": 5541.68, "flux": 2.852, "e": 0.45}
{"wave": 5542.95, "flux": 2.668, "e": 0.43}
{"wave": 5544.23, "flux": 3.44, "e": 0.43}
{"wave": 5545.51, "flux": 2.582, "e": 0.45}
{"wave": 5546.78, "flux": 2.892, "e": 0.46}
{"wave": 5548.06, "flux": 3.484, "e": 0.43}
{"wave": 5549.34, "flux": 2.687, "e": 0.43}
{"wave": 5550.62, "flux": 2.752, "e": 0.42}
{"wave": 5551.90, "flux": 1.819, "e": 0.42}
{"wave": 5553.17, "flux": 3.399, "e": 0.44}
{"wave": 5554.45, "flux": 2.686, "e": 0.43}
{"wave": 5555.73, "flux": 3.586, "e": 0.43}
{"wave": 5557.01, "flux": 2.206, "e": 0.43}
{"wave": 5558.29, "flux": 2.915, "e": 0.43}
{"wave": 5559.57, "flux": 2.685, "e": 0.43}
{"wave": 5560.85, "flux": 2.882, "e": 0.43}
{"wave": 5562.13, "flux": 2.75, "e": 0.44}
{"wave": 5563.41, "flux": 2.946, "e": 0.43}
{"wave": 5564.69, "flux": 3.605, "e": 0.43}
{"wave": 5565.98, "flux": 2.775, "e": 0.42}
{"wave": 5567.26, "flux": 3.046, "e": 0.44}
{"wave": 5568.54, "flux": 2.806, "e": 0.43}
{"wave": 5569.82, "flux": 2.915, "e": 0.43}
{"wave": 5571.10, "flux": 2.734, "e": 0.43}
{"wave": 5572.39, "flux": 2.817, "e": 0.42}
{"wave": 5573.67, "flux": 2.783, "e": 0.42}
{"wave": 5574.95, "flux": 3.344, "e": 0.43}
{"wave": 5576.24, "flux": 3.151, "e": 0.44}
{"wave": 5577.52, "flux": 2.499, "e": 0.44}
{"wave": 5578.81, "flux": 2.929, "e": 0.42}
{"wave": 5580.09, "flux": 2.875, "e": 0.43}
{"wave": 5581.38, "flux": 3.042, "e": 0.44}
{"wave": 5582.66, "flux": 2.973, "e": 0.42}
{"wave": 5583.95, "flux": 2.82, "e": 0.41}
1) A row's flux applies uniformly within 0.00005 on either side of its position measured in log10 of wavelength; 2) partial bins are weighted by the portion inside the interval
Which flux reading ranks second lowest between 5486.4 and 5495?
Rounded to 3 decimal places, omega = 2.507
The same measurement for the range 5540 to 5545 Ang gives 2.852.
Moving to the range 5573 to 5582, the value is 2.783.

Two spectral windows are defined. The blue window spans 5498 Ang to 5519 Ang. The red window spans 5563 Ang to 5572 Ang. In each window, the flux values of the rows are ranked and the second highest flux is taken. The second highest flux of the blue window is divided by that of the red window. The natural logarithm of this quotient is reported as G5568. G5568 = 0.15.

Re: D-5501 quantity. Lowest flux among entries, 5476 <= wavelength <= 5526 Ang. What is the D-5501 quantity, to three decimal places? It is 2.345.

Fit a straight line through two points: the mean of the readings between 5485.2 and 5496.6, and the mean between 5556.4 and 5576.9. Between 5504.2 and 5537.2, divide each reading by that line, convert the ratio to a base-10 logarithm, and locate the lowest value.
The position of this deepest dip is 5532.75 Ang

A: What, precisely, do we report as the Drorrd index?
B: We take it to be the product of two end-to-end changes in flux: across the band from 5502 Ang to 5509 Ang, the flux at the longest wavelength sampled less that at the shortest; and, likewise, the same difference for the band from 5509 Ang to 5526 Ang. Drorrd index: 0.15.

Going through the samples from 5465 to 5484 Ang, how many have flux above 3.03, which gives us 5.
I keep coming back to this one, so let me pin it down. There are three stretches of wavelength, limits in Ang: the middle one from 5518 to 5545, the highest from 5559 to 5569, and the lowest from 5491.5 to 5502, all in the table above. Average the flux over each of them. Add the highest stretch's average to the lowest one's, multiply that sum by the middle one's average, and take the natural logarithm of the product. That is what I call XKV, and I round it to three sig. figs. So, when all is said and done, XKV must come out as 2.78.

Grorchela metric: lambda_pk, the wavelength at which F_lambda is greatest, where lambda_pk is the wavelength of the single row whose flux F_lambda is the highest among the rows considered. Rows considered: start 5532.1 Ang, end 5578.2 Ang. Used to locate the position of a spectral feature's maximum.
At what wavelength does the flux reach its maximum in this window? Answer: 5564.69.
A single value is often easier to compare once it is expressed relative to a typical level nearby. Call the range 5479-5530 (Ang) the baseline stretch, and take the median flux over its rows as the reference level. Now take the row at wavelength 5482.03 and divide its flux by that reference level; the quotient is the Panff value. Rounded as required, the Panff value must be 1.18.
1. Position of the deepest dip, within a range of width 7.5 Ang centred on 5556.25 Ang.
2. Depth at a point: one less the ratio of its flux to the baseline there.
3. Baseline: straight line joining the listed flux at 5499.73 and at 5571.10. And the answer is 5557.01 Ang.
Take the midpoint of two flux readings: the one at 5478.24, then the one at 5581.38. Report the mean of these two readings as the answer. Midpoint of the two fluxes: 2.93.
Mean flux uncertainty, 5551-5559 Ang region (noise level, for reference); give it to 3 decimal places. 0.430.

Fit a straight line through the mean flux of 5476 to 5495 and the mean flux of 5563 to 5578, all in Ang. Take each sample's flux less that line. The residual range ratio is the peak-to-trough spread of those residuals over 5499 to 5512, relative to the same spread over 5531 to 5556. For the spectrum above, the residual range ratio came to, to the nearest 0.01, 0.64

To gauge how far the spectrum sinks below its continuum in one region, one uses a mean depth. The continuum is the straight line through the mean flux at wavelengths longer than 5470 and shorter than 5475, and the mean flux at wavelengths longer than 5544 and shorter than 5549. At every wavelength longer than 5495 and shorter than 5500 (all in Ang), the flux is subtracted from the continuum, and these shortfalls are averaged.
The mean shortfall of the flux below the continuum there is -0.22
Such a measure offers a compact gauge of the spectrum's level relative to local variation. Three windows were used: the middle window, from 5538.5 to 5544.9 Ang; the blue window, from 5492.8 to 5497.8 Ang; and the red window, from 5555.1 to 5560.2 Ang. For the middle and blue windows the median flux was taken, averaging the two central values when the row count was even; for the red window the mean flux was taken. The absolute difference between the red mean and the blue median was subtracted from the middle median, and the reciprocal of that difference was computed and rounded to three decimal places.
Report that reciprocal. 0.356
